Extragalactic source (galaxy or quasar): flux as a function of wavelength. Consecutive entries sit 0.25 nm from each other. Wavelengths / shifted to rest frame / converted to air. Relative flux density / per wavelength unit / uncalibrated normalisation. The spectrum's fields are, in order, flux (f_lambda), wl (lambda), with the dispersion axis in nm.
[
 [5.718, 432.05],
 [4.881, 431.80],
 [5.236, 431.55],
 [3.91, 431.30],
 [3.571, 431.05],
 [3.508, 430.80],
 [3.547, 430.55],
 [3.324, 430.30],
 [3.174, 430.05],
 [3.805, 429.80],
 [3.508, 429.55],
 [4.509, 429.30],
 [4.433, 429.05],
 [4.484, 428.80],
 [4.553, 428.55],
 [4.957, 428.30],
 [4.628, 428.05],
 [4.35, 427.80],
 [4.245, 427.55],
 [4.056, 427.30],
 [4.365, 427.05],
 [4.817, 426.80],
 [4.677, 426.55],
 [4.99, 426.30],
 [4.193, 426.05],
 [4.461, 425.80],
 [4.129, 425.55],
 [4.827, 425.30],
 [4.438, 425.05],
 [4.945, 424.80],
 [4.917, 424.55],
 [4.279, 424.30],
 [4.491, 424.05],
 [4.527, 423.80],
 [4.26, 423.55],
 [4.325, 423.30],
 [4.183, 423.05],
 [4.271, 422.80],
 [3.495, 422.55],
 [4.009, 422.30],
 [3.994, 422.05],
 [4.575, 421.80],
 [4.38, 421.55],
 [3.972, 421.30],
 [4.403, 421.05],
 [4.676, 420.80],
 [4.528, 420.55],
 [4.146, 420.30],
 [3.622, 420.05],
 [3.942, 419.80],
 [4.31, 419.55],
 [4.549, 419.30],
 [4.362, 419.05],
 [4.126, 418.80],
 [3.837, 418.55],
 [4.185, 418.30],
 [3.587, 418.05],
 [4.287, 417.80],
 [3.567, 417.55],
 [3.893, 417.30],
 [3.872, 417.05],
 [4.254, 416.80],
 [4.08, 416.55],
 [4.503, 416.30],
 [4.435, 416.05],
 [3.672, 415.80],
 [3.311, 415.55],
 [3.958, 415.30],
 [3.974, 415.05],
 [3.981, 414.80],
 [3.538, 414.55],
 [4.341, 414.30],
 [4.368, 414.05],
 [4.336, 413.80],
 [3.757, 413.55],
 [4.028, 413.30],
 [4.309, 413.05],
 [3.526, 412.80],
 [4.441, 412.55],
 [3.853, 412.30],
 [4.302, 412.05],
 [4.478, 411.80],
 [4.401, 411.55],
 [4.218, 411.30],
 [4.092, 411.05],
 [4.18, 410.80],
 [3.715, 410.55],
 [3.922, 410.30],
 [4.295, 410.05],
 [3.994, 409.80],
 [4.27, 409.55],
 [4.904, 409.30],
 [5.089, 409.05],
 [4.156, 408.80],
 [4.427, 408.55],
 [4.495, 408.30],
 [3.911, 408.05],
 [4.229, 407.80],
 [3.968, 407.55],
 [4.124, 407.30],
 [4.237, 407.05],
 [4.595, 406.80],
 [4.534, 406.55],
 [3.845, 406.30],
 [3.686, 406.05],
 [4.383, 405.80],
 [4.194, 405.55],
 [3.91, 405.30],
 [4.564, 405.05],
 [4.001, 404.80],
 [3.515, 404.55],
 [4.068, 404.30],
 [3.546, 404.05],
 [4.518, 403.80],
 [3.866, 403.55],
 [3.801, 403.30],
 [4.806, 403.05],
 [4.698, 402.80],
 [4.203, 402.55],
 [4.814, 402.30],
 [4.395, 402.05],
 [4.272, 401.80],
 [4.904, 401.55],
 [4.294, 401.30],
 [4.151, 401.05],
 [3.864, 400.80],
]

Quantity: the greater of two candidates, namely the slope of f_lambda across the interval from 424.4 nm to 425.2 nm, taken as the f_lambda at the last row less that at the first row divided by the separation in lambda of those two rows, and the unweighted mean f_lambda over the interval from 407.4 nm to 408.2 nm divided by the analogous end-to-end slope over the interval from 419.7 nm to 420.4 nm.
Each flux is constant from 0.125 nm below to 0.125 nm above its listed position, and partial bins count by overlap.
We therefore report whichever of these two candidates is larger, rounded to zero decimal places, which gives 10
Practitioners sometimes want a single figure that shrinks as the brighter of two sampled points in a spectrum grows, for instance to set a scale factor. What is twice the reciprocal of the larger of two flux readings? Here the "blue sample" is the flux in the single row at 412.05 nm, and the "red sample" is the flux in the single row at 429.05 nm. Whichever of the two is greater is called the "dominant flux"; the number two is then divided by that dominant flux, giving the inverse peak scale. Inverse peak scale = 0.451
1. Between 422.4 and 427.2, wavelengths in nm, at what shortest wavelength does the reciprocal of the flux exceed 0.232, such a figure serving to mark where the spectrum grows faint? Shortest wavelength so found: 422.55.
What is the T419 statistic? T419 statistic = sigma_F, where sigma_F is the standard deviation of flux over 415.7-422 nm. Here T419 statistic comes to 0.33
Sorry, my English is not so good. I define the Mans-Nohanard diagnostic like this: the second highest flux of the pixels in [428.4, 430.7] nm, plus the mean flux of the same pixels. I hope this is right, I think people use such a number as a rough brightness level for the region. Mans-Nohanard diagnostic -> 8.44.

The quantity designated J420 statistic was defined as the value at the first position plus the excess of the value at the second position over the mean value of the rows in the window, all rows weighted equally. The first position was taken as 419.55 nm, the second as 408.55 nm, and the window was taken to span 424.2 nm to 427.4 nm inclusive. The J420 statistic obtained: 4.19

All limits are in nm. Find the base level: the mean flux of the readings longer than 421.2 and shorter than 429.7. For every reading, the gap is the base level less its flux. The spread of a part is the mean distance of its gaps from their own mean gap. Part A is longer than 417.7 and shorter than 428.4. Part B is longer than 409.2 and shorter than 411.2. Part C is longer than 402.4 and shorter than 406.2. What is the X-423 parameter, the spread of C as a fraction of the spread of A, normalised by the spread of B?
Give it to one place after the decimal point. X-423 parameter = 5.2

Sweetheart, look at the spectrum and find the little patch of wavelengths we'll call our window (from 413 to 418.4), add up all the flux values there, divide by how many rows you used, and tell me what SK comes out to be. 4.01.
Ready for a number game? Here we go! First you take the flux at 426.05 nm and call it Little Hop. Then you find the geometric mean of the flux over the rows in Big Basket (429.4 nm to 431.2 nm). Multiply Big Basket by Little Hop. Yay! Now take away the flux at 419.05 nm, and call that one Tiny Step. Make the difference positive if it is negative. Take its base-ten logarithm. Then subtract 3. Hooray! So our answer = -1.99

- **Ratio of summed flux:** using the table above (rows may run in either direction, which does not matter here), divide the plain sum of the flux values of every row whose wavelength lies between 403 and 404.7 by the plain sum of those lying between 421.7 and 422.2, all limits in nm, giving 3.3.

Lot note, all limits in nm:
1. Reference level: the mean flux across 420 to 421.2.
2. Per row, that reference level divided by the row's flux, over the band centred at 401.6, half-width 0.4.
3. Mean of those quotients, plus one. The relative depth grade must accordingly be 1.96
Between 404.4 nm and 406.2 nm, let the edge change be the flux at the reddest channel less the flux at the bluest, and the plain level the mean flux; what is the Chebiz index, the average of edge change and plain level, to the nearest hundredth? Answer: 2.10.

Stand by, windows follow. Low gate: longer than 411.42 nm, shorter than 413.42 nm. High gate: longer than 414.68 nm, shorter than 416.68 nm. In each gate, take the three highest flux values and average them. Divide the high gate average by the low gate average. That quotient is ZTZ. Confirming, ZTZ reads 0.977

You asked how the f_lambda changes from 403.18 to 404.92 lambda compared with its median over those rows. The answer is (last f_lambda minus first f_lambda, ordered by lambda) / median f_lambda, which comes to 0.05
